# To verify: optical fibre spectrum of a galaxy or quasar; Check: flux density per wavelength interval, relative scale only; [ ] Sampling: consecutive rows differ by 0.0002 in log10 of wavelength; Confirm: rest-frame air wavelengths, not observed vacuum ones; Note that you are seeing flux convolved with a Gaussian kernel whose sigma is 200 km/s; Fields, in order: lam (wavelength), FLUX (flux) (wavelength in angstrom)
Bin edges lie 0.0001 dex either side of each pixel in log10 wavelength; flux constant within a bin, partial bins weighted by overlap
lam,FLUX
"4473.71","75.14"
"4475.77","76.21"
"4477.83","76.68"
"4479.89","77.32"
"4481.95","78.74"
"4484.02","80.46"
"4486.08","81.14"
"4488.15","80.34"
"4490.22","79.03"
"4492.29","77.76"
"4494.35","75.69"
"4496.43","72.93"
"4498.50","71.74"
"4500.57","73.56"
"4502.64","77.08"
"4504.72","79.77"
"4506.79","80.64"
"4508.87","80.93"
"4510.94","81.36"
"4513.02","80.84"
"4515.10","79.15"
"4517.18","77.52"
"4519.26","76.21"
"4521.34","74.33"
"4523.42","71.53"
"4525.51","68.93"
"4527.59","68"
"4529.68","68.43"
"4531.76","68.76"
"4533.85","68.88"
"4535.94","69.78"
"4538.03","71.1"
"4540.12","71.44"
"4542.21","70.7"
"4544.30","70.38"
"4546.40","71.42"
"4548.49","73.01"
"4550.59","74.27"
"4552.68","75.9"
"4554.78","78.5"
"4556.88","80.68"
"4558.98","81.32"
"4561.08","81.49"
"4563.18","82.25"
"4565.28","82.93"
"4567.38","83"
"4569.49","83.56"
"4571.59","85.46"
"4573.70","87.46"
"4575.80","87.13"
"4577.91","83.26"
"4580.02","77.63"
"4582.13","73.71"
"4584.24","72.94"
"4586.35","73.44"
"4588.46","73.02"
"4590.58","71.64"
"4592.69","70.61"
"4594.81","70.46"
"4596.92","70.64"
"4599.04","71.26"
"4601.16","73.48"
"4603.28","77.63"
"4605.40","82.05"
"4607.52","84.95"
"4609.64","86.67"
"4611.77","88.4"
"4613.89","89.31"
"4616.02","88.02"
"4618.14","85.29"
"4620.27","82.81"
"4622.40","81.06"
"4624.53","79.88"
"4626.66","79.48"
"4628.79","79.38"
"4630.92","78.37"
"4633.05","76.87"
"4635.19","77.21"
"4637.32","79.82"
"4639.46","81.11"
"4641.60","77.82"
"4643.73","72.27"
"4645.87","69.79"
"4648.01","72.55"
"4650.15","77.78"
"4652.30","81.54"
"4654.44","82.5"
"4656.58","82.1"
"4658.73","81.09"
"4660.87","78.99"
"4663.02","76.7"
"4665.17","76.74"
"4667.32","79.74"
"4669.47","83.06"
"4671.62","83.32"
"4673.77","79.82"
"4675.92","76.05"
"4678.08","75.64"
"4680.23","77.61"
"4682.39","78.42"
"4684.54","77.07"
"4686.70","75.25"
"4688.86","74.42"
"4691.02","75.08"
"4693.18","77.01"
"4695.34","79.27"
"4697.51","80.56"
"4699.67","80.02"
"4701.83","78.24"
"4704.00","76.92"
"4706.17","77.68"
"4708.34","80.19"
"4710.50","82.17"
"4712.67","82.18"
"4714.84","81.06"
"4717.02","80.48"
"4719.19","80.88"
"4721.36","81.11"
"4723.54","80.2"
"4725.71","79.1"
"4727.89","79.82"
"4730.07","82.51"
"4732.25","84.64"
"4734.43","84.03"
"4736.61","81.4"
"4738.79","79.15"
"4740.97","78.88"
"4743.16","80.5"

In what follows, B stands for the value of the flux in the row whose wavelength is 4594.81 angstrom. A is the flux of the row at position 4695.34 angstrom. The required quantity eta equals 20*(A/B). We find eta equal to 22.5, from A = 79.27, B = 70.46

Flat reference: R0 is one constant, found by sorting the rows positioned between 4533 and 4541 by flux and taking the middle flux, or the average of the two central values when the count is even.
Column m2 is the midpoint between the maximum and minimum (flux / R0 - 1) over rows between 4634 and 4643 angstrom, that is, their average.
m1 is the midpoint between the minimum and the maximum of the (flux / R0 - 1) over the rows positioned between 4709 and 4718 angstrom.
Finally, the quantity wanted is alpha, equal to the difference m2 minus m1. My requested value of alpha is -0.03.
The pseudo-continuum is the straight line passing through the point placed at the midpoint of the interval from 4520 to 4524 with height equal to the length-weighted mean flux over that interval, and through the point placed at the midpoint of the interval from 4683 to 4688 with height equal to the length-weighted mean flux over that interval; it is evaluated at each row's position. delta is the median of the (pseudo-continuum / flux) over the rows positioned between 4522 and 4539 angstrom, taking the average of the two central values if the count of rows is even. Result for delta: 1.07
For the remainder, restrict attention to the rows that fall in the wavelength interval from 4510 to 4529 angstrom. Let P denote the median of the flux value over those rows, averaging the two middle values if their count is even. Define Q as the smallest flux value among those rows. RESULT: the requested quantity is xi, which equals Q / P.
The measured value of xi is 0.892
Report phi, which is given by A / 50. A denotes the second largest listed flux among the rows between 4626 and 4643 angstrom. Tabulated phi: 1.60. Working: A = 79.82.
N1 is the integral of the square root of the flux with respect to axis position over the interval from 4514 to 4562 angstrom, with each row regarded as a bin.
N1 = 411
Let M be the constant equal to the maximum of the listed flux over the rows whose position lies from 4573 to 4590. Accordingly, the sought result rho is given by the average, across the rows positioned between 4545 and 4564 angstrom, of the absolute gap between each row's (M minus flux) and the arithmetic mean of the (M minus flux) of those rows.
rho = 3.6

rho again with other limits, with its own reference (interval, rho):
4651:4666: 2.1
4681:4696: 1.5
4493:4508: 2.8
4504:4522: 2.0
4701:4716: 1.9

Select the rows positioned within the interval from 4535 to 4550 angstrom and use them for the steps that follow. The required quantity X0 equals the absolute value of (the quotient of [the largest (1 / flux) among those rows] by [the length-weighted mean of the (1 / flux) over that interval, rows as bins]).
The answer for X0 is 1.02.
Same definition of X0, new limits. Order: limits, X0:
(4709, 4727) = 1.02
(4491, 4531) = 1.11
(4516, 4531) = 1.06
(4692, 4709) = 1.02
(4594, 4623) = 1.14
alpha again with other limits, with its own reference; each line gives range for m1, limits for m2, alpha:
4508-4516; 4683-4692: -0.06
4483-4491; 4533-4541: -0.14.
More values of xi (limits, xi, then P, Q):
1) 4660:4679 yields 0.958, 79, 75.64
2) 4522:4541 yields 0.987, 69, 68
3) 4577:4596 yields 0.965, 73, 70.46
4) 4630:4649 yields 0.904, 77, 69.79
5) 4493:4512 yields 0.931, 77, 71.74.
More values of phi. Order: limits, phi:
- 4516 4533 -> 1.52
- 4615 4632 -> 1.71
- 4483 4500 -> 1.61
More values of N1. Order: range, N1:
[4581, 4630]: 434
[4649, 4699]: 443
